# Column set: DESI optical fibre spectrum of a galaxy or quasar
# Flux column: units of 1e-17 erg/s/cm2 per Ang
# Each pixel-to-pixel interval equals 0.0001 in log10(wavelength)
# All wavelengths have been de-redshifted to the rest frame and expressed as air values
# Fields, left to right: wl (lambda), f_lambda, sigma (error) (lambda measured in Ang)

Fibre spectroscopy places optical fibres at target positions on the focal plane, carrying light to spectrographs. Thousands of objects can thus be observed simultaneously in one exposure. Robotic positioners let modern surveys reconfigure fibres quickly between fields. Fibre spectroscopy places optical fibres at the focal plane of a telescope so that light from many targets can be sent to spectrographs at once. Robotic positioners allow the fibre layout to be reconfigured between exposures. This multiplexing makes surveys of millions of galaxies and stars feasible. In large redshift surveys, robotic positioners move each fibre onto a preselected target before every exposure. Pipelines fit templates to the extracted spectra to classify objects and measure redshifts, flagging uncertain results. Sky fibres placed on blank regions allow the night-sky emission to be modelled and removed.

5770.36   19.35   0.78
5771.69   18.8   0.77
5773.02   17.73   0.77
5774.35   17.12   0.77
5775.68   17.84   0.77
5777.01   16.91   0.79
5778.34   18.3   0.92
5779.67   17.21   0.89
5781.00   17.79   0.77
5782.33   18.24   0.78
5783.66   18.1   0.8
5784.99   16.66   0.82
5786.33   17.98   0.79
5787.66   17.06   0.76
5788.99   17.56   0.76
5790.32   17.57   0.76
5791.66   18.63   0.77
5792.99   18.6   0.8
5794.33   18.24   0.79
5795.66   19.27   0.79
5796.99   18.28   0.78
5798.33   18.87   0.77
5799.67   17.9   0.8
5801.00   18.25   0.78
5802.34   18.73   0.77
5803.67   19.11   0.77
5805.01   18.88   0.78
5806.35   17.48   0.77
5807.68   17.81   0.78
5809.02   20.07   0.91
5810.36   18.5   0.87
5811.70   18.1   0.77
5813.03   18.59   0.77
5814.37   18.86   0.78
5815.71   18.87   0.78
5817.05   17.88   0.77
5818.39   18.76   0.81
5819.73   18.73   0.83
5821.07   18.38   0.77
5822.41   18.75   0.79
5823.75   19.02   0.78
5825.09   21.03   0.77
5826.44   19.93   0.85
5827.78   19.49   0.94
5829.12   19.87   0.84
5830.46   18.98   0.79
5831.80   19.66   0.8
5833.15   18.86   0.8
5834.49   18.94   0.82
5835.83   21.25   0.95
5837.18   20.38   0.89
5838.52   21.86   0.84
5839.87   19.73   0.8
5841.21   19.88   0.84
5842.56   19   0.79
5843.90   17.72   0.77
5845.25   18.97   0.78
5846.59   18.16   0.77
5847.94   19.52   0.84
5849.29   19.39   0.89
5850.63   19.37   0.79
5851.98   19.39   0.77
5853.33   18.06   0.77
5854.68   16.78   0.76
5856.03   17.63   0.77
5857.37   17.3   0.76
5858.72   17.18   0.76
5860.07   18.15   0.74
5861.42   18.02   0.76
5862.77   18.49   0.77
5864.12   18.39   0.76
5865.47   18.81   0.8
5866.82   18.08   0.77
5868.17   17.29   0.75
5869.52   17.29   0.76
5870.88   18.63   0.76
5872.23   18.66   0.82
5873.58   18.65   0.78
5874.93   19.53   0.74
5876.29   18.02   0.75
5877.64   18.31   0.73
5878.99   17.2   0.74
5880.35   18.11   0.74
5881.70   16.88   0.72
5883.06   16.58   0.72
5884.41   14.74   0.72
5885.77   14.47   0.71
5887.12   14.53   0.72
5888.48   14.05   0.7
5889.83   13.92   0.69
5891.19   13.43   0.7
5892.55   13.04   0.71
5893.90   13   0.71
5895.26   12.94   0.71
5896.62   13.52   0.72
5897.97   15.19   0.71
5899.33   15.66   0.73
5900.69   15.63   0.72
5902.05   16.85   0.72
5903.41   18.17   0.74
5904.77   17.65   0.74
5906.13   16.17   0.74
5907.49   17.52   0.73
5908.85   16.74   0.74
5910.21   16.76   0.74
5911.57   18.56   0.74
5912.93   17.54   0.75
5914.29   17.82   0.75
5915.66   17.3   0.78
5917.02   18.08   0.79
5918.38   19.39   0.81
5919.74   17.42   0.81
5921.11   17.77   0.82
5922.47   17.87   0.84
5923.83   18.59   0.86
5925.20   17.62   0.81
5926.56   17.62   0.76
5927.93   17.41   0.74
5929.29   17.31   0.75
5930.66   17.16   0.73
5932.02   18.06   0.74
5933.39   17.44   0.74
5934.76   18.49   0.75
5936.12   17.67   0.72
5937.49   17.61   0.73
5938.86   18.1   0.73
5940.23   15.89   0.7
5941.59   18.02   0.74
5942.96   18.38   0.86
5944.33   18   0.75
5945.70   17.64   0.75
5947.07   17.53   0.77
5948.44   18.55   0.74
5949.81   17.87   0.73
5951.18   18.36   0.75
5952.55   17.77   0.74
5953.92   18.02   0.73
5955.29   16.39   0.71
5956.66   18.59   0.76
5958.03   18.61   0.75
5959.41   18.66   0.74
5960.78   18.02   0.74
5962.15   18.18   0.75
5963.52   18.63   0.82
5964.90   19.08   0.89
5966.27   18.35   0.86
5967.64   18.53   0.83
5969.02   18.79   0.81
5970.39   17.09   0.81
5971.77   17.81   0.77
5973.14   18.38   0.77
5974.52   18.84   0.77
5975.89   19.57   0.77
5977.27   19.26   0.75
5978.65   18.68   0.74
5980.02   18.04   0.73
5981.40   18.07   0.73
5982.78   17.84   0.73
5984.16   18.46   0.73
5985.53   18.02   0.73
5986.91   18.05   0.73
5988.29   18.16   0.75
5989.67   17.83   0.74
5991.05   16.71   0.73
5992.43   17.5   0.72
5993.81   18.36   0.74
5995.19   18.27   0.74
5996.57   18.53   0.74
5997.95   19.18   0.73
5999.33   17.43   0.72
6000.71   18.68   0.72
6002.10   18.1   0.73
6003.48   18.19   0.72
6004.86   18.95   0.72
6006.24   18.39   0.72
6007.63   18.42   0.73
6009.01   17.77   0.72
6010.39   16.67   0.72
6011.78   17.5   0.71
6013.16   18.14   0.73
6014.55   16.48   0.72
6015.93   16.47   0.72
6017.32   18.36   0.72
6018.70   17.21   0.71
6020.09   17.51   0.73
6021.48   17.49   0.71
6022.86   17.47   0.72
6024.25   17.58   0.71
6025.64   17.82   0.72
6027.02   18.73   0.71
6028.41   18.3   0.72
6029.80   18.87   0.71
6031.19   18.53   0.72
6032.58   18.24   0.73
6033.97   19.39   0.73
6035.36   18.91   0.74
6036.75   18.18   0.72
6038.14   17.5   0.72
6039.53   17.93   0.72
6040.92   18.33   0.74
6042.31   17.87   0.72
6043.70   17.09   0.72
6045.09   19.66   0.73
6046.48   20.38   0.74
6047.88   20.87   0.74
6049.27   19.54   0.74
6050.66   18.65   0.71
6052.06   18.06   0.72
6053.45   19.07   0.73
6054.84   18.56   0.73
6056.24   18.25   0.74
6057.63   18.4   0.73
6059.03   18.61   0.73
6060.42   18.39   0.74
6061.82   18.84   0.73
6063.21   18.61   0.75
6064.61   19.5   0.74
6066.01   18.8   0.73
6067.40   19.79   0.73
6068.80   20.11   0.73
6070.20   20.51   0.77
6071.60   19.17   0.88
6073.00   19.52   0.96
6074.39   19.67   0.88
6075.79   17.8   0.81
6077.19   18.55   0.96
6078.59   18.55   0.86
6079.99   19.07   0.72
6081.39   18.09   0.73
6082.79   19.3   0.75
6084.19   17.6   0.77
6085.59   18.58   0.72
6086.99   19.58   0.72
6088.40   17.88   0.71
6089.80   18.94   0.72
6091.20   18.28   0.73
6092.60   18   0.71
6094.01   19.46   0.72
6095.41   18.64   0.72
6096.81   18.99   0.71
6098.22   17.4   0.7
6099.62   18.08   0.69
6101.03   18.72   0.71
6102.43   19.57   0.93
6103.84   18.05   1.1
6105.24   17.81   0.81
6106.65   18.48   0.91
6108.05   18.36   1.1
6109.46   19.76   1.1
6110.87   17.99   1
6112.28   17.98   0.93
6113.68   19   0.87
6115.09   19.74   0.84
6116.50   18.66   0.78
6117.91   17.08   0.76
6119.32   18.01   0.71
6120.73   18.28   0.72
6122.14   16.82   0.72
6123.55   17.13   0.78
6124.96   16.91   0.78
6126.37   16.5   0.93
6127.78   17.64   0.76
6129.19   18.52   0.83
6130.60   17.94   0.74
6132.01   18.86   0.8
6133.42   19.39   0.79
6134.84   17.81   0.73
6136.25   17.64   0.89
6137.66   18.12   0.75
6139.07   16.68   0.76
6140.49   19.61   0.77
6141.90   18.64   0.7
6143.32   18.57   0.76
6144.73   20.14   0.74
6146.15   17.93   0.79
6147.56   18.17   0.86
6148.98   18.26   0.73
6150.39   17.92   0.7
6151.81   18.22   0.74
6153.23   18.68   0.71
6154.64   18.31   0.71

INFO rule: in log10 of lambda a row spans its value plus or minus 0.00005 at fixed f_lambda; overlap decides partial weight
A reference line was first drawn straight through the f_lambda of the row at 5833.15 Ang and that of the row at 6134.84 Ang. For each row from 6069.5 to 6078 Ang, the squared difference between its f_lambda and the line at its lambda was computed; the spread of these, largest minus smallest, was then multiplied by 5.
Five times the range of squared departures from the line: 30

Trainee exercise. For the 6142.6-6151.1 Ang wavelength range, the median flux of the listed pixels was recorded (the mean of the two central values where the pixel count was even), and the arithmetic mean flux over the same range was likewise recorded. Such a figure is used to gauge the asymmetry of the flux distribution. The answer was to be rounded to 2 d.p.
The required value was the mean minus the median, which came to 0.28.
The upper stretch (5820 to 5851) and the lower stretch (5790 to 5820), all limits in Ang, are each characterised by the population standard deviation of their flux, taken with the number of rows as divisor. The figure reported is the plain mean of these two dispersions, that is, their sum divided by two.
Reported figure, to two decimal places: 0.76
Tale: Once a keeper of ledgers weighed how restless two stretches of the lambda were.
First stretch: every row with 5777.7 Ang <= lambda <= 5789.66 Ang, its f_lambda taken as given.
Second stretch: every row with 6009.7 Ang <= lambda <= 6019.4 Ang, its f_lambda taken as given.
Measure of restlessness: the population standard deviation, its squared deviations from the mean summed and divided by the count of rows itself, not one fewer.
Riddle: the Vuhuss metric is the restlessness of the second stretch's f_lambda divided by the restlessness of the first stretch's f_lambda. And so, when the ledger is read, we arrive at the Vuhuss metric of 1.3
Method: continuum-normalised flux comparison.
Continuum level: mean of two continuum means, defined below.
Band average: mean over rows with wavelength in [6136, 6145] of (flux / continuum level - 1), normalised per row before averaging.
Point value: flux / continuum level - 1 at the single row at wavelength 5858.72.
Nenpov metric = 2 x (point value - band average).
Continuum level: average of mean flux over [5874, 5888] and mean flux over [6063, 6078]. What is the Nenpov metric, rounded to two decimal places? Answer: -0.14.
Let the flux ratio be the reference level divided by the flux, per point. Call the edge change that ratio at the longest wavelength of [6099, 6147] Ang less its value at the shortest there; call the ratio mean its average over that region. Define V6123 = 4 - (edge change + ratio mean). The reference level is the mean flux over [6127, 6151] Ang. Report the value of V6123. 2.98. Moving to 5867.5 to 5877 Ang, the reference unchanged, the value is 3.04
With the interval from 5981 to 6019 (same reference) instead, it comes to 2.92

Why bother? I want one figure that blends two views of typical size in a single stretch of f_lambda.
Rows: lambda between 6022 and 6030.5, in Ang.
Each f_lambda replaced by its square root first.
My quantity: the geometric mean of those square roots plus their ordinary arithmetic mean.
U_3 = 8.51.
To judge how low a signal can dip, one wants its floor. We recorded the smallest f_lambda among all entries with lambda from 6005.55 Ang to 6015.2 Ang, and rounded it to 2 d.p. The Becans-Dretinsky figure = 16.48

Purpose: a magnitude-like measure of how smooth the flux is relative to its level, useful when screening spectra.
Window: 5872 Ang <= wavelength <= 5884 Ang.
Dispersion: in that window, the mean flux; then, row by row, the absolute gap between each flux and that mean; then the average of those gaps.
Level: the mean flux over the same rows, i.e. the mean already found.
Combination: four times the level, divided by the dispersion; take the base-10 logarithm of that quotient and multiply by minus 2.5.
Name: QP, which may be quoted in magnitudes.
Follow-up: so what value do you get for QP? -5.0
